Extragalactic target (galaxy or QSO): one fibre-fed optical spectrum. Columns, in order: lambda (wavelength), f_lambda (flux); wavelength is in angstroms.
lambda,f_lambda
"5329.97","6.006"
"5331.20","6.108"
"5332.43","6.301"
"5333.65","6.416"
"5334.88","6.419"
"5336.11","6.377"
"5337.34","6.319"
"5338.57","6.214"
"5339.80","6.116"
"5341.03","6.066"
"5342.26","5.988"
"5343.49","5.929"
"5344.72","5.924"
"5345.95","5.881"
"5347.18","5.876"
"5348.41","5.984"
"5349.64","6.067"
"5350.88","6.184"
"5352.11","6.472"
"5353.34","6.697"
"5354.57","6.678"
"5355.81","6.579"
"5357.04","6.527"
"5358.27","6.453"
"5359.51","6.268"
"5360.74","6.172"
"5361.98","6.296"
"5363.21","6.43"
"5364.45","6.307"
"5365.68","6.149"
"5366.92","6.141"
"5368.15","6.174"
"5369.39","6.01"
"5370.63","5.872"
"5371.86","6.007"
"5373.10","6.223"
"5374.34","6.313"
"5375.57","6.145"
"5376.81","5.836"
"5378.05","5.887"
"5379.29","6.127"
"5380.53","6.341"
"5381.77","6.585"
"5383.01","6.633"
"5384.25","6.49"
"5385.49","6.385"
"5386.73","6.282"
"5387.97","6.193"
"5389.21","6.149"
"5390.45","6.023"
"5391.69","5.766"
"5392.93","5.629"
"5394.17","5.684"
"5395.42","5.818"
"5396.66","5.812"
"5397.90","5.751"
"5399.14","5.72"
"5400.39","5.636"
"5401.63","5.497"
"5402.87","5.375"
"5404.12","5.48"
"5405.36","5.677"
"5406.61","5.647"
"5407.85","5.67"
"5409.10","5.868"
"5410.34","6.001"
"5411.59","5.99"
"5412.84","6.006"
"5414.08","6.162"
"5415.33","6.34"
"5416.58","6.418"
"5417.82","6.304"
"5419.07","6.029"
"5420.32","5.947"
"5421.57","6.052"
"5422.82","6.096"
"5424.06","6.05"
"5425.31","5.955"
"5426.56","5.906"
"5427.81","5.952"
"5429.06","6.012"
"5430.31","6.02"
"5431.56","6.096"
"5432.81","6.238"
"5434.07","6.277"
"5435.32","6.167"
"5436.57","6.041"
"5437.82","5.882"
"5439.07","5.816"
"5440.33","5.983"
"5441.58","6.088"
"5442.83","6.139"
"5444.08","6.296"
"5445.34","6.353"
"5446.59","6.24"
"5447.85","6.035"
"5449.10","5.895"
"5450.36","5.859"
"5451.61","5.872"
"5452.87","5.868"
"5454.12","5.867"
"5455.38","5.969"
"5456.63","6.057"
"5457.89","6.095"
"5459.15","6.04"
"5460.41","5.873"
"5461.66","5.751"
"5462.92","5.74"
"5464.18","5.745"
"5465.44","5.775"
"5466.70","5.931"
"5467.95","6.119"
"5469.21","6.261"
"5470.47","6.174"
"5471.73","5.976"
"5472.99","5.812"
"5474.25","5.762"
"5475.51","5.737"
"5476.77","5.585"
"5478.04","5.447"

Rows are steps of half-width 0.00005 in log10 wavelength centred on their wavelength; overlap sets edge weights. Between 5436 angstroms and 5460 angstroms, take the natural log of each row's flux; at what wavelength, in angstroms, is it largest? 5445.34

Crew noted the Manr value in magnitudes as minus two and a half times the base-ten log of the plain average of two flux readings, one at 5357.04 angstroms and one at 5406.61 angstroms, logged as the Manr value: -1.96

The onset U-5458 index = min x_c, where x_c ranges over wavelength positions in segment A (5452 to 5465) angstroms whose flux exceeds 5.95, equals 5455.38 angstroms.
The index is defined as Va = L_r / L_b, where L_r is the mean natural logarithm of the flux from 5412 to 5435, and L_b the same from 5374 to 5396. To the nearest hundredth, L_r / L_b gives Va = 1.00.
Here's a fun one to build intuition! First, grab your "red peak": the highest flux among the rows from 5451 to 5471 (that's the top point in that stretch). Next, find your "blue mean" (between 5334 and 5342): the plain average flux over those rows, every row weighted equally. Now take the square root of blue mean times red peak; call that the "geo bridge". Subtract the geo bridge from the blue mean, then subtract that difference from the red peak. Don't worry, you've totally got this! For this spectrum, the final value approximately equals 6.27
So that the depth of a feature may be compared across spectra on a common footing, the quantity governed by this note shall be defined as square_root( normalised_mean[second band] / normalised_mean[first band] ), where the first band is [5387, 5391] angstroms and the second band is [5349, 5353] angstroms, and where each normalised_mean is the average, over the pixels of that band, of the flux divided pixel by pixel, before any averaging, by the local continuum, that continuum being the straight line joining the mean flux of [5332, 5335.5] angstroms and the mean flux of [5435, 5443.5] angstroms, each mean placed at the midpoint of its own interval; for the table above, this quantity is 1.00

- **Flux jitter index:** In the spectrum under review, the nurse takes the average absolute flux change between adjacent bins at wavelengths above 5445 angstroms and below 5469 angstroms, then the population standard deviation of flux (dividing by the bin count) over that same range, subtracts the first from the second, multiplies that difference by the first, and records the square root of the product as 0.082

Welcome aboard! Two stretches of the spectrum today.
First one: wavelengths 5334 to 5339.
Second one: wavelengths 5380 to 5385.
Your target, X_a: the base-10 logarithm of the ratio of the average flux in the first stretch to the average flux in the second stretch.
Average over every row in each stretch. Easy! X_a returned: -0.01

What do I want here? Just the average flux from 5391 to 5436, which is 5.92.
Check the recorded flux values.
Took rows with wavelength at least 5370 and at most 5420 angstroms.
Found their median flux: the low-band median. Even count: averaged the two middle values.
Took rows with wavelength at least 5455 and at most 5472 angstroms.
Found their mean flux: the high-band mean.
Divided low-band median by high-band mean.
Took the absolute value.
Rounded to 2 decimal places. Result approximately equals 1.01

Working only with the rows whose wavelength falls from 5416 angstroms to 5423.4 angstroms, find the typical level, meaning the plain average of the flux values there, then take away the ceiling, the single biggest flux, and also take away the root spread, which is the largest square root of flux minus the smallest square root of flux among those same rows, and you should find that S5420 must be -0.37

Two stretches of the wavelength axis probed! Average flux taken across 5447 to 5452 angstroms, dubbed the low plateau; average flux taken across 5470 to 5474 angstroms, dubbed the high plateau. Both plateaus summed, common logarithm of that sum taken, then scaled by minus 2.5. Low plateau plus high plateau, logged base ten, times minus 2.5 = -2.69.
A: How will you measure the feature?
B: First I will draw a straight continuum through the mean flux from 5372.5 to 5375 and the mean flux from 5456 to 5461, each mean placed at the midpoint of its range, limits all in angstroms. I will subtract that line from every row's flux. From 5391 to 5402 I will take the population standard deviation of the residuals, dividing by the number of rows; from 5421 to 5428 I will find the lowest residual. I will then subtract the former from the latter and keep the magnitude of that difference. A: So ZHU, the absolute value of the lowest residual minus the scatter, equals 0.30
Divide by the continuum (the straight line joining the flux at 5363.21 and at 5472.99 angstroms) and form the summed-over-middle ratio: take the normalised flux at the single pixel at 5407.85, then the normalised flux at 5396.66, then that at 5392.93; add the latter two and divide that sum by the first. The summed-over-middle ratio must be 1.99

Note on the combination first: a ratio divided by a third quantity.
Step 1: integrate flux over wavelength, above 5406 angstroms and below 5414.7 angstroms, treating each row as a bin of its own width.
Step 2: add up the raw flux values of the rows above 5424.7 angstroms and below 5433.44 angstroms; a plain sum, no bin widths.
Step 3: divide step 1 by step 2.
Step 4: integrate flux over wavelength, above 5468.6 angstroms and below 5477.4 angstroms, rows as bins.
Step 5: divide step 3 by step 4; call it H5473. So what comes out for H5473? 0.0235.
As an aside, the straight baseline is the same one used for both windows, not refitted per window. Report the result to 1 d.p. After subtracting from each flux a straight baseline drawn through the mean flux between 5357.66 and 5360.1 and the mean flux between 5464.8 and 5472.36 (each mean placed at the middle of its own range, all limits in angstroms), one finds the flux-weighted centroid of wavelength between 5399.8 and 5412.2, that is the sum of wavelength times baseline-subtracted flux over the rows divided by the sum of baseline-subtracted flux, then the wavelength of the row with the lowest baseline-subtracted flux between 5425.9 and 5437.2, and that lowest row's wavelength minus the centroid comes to 21.8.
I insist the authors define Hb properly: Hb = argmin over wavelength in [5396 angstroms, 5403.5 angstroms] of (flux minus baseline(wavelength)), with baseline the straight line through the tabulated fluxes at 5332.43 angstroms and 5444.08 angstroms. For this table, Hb 5402.87 angstroms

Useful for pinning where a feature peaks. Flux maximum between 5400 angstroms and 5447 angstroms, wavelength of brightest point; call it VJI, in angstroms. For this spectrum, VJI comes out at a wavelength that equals 5416.58 angstroms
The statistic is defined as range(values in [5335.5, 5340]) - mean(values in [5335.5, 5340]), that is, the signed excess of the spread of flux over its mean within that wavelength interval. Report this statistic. -6.00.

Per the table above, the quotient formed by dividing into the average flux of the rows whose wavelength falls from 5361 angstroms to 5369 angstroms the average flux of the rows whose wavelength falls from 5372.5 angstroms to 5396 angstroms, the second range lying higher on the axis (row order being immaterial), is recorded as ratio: 1.02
